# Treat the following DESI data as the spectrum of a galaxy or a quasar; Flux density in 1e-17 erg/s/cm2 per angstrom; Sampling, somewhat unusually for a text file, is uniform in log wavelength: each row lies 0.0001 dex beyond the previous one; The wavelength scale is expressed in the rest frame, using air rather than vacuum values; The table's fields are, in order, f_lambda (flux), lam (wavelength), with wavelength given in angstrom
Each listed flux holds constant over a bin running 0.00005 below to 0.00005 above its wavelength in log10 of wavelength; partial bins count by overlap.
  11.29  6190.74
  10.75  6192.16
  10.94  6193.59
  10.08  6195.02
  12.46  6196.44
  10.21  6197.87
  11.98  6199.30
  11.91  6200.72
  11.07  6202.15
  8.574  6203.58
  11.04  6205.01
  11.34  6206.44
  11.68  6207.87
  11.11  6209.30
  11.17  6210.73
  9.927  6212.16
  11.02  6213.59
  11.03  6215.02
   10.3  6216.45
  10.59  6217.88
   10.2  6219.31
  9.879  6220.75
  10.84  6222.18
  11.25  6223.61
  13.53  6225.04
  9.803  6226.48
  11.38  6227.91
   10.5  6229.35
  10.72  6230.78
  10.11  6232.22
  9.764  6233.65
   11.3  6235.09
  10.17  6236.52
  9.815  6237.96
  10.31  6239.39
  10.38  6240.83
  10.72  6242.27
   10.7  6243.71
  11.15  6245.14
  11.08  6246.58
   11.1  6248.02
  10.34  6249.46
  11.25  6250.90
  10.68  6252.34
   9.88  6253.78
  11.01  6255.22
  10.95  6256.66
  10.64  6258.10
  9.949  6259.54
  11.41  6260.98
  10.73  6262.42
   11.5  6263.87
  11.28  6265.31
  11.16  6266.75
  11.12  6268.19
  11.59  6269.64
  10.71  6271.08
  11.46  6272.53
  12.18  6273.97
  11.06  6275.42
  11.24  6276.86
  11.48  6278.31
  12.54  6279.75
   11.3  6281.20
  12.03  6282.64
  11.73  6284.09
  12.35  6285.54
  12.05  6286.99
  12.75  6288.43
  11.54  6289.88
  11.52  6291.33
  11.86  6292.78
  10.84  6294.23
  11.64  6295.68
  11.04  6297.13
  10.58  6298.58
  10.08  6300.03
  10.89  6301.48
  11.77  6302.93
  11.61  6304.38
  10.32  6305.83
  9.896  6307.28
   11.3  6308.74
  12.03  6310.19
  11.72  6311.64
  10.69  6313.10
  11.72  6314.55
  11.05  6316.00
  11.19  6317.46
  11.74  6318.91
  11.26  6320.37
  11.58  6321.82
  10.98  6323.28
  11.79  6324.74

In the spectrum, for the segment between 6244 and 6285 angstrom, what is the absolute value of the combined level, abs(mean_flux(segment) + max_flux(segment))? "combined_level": 23.7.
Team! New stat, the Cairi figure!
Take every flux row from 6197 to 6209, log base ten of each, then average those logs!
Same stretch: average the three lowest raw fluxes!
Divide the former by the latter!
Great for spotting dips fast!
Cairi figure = 0.104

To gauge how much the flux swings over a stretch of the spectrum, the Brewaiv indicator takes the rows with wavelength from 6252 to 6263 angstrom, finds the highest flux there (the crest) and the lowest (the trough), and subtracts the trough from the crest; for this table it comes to 1.5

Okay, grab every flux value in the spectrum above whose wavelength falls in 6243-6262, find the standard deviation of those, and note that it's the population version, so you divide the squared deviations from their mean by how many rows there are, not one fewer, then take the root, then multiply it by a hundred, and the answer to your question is 46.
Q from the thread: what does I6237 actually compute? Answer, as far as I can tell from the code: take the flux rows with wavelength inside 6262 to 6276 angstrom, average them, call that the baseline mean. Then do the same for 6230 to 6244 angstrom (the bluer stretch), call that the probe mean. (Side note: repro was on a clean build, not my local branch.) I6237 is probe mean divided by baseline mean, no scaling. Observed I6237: 0.92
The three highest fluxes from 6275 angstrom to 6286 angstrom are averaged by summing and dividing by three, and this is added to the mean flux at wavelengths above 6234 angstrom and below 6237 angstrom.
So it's 23.0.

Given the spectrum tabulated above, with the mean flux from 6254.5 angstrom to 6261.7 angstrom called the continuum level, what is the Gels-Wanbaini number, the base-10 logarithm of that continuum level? 1.033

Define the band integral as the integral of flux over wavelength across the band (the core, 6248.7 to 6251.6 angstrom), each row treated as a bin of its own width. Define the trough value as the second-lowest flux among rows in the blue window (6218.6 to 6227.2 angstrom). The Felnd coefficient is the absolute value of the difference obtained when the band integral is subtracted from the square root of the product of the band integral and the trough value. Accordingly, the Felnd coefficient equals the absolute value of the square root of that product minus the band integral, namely 14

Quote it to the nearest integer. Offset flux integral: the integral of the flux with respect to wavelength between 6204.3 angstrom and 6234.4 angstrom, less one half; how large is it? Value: 325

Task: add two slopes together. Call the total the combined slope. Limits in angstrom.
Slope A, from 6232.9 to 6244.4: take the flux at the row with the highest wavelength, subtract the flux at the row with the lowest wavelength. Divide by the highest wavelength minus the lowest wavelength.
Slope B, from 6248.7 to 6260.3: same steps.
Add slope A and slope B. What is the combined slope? 0.05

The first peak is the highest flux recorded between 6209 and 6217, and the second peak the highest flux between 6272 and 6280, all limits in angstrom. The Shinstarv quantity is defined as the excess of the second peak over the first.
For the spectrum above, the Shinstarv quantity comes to 1.4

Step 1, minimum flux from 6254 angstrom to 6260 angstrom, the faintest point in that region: 9.949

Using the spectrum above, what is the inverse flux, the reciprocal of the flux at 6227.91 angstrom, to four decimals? 0.0879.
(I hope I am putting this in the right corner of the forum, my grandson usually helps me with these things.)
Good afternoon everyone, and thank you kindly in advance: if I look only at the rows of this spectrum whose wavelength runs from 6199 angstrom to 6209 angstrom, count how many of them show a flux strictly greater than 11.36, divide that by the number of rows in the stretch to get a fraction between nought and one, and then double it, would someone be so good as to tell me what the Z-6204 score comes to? 0.86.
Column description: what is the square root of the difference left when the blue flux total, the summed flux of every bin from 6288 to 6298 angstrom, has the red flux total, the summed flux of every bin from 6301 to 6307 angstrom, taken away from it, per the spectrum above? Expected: 6.0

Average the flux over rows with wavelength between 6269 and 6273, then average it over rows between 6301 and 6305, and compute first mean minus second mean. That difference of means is -0.2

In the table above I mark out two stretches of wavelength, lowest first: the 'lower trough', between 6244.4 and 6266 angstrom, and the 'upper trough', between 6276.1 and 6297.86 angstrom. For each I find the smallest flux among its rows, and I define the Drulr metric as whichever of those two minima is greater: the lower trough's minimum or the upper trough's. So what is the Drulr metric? 10.84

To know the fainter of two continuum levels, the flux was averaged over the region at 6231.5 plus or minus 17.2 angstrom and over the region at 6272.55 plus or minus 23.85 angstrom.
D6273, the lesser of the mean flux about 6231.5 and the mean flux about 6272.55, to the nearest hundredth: 10.69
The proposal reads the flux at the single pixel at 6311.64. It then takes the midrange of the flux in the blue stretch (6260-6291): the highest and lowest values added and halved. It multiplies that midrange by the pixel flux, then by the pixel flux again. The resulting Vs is 1611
